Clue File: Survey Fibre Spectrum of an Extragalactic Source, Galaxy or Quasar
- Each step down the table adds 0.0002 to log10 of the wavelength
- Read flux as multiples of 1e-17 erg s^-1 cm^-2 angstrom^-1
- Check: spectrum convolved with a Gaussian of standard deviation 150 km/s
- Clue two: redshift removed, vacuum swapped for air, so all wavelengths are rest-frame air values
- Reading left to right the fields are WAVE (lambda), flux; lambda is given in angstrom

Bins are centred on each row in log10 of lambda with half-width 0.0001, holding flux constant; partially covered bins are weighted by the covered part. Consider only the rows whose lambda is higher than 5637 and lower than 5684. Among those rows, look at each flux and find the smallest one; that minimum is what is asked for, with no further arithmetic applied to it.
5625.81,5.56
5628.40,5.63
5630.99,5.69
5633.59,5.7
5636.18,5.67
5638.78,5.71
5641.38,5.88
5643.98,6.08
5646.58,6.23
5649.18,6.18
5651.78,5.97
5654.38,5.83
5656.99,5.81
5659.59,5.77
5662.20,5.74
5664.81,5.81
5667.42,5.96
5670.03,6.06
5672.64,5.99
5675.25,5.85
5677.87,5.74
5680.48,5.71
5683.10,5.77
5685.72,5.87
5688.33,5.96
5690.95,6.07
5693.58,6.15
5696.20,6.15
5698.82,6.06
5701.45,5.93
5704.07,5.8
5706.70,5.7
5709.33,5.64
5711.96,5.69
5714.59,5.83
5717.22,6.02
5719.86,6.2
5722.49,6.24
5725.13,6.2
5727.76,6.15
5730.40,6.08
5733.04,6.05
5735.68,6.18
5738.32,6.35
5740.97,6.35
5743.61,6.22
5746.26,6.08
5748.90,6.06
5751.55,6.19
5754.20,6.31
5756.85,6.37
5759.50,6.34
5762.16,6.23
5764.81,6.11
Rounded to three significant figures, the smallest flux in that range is 5.71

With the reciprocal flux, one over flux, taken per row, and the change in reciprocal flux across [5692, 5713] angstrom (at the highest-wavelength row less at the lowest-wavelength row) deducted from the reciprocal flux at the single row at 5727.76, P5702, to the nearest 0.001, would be 0.149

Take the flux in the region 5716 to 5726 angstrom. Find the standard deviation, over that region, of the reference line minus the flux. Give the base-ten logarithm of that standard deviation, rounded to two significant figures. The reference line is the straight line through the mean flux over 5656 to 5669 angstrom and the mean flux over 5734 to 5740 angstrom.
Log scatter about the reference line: -1.1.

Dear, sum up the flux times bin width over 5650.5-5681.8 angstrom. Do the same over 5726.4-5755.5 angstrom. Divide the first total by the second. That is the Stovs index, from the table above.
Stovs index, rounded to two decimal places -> 1.02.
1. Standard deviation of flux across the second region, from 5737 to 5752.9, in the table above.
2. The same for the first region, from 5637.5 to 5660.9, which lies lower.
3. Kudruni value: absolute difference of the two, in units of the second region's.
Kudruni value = 0.5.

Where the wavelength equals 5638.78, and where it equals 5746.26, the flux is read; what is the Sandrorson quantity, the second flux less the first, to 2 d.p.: 0.37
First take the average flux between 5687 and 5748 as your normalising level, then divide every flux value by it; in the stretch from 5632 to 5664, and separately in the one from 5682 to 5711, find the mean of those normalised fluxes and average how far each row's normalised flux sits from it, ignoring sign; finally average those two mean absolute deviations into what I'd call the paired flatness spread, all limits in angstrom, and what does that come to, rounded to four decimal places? 0.0251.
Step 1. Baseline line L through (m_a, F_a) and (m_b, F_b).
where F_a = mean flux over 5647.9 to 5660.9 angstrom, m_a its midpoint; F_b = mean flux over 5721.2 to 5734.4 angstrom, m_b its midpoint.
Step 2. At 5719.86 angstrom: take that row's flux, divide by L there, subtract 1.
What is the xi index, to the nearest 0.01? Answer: 0.01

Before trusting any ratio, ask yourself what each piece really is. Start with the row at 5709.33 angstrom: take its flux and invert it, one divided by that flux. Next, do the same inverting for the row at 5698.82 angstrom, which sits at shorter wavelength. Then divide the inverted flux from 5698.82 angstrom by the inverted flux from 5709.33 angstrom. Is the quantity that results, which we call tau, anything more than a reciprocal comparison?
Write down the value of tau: 0.93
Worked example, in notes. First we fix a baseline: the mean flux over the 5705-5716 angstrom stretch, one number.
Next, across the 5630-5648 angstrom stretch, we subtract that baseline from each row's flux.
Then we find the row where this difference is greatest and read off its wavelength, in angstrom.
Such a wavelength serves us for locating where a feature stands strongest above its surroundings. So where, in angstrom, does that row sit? 5646.58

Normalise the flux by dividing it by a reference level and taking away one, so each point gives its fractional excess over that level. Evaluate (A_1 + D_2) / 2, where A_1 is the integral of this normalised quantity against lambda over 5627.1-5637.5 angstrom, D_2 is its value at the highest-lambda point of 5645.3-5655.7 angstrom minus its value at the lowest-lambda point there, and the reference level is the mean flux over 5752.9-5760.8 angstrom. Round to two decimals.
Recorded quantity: -0.58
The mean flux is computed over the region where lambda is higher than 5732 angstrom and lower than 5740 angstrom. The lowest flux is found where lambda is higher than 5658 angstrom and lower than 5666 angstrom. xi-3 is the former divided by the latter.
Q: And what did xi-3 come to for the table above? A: 1.08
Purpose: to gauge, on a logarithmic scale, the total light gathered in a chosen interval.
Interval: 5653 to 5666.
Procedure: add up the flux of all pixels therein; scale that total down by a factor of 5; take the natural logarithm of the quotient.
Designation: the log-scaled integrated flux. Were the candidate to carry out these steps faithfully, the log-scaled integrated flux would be 1.8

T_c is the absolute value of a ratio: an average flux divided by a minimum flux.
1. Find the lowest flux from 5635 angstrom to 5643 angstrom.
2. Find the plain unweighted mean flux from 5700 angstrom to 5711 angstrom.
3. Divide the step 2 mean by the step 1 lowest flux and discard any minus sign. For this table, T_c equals 1.02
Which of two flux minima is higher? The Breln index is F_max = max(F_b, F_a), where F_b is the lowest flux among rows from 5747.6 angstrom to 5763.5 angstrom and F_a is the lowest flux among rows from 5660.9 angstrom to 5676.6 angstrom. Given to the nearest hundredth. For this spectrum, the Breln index 6.06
